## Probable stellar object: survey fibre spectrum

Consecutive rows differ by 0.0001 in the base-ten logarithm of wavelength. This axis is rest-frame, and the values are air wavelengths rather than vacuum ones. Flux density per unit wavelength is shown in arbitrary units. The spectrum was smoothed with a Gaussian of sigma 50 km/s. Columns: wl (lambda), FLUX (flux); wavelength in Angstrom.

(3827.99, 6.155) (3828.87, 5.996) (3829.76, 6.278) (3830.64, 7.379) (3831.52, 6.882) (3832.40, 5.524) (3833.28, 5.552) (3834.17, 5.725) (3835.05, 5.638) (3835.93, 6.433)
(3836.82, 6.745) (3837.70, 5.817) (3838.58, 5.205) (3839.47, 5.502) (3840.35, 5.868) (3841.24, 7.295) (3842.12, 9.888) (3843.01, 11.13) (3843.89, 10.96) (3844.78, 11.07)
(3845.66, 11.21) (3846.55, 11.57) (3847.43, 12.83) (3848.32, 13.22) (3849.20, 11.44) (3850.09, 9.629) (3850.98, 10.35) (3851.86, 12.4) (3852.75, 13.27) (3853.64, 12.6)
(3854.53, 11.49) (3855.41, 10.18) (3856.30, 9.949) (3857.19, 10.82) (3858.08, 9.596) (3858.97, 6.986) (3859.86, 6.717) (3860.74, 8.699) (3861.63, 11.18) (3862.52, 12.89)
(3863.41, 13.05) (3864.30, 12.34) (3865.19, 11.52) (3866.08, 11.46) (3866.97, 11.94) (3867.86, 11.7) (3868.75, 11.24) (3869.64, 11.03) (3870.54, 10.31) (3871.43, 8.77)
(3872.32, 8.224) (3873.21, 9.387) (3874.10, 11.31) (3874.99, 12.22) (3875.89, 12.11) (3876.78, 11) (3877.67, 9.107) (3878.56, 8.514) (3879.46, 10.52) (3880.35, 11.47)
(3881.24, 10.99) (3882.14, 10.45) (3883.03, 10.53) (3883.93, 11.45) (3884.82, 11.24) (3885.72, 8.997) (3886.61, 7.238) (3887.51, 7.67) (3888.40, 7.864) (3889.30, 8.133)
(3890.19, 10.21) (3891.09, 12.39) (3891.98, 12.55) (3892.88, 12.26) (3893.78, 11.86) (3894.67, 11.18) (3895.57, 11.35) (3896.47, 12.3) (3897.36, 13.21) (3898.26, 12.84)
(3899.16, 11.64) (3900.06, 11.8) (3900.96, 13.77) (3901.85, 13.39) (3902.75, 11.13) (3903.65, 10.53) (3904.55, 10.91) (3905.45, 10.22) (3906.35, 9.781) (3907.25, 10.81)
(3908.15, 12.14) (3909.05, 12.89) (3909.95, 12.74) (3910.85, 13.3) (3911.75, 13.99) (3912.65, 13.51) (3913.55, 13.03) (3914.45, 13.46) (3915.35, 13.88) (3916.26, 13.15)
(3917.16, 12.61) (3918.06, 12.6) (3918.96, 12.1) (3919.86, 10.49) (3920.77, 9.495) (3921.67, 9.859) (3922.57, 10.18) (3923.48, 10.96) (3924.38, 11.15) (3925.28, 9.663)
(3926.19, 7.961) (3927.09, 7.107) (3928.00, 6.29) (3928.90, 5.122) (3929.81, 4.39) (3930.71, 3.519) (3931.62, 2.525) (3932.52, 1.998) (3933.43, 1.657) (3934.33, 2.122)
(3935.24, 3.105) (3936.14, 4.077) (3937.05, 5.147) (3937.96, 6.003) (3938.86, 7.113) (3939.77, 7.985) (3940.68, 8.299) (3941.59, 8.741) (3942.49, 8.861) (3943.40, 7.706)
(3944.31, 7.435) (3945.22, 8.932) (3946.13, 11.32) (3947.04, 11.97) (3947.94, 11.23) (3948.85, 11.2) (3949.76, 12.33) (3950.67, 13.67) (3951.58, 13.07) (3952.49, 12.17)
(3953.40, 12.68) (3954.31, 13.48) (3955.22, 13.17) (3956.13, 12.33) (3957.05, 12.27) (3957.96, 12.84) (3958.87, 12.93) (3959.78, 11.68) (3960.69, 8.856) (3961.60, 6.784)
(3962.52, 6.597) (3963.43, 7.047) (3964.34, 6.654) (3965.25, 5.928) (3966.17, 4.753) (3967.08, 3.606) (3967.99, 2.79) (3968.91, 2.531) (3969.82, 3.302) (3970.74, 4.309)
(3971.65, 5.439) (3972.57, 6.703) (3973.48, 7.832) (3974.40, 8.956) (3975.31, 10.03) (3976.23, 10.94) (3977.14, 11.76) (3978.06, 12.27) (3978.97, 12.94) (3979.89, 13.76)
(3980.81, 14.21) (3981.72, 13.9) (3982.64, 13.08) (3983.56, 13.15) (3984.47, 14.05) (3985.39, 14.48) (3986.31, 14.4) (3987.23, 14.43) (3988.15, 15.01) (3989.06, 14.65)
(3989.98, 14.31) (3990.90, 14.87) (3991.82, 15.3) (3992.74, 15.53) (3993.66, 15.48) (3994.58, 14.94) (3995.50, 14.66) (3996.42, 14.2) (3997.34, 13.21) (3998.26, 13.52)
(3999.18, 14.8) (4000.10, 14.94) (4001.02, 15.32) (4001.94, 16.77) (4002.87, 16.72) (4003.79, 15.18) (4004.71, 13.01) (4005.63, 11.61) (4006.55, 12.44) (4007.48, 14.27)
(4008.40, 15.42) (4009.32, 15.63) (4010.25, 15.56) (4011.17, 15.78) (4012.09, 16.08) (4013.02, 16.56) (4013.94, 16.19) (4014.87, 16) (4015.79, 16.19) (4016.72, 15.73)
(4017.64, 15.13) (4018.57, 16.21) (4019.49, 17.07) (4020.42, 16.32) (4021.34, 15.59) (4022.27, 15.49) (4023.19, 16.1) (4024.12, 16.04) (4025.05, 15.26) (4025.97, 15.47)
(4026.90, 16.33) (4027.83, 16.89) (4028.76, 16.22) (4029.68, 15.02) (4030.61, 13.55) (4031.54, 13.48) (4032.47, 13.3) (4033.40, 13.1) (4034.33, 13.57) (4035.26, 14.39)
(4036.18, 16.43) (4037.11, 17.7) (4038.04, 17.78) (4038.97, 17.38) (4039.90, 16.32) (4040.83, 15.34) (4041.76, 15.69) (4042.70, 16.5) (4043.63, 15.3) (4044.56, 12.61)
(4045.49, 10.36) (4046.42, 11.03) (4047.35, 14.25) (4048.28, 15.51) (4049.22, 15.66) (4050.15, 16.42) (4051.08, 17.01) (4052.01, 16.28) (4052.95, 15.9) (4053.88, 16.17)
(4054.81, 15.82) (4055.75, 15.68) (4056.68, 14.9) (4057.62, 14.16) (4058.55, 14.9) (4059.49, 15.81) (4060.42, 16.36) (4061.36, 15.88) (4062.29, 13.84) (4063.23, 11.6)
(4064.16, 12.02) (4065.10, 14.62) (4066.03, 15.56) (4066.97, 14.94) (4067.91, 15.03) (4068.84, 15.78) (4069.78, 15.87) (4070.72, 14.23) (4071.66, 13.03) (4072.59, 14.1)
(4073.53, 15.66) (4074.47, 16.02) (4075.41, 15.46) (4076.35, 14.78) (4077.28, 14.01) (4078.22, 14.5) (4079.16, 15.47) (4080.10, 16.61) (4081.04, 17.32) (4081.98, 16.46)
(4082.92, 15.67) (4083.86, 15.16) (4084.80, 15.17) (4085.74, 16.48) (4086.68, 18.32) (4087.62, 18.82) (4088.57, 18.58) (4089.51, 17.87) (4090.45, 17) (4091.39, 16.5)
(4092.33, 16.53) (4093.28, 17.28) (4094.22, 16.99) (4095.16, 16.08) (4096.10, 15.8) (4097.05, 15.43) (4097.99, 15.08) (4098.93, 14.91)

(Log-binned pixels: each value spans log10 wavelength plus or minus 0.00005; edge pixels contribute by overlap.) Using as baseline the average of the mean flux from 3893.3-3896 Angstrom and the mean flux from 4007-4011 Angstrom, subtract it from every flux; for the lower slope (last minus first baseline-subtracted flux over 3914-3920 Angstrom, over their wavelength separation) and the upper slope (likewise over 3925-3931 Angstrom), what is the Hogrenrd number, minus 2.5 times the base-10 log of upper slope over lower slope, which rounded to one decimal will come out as -0.8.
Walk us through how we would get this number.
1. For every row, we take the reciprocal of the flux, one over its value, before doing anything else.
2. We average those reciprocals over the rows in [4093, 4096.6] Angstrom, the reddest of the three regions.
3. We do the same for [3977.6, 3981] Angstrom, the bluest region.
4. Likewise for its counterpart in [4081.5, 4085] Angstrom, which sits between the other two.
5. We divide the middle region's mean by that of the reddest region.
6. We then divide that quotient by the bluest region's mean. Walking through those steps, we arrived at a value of 14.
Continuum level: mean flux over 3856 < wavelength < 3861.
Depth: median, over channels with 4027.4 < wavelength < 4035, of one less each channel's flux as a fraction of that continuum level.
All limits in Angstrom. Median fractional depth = -0.5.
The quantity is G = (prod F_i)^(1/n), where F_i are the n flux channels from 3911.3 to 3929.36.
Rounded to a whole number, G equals 10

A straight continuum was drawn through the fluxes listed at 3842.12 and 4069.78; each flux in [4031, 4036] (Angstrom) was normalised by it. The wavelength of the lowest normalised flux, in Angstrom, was 4033.40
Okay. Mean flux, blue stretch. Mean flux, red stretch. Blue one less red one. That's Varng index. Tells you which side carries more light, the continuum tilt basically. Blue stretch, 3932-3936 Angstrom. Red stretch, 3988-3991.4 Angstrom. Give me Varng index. -12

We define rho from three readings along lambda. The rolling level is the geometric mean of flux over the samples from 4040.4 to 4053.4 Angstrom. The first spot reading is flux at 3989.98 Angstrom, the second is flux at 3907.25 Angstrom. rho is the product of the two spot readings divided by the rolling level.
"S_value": 11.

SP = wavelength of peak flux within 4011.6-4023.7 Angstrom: 4019.49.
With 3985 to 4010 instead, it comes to 4001.94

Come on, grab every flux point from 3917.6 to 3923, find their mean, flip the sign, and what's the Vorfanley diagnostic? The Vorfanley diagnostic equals -10.8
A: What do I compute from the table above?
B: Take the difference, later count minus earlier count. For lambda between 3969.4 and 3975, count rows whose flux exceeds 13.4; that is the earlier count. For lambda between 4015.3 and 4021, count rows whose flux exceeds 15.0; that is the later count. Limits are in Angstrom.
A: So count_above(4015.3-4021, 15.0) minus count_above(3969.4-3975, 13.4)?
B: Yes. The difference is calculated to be 6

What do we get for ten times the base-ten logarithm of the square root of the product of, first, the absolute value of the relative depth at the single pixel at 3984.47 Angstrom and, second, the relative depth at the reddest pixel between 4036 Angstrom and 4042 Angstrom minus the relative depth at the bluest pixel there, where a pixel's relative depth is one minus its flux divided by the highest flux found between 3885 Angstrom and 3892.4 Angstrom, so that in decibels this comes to -10.8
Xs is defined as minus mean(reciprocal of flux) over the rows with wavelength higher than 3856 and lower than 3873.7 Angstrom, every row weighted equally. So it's -0.100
